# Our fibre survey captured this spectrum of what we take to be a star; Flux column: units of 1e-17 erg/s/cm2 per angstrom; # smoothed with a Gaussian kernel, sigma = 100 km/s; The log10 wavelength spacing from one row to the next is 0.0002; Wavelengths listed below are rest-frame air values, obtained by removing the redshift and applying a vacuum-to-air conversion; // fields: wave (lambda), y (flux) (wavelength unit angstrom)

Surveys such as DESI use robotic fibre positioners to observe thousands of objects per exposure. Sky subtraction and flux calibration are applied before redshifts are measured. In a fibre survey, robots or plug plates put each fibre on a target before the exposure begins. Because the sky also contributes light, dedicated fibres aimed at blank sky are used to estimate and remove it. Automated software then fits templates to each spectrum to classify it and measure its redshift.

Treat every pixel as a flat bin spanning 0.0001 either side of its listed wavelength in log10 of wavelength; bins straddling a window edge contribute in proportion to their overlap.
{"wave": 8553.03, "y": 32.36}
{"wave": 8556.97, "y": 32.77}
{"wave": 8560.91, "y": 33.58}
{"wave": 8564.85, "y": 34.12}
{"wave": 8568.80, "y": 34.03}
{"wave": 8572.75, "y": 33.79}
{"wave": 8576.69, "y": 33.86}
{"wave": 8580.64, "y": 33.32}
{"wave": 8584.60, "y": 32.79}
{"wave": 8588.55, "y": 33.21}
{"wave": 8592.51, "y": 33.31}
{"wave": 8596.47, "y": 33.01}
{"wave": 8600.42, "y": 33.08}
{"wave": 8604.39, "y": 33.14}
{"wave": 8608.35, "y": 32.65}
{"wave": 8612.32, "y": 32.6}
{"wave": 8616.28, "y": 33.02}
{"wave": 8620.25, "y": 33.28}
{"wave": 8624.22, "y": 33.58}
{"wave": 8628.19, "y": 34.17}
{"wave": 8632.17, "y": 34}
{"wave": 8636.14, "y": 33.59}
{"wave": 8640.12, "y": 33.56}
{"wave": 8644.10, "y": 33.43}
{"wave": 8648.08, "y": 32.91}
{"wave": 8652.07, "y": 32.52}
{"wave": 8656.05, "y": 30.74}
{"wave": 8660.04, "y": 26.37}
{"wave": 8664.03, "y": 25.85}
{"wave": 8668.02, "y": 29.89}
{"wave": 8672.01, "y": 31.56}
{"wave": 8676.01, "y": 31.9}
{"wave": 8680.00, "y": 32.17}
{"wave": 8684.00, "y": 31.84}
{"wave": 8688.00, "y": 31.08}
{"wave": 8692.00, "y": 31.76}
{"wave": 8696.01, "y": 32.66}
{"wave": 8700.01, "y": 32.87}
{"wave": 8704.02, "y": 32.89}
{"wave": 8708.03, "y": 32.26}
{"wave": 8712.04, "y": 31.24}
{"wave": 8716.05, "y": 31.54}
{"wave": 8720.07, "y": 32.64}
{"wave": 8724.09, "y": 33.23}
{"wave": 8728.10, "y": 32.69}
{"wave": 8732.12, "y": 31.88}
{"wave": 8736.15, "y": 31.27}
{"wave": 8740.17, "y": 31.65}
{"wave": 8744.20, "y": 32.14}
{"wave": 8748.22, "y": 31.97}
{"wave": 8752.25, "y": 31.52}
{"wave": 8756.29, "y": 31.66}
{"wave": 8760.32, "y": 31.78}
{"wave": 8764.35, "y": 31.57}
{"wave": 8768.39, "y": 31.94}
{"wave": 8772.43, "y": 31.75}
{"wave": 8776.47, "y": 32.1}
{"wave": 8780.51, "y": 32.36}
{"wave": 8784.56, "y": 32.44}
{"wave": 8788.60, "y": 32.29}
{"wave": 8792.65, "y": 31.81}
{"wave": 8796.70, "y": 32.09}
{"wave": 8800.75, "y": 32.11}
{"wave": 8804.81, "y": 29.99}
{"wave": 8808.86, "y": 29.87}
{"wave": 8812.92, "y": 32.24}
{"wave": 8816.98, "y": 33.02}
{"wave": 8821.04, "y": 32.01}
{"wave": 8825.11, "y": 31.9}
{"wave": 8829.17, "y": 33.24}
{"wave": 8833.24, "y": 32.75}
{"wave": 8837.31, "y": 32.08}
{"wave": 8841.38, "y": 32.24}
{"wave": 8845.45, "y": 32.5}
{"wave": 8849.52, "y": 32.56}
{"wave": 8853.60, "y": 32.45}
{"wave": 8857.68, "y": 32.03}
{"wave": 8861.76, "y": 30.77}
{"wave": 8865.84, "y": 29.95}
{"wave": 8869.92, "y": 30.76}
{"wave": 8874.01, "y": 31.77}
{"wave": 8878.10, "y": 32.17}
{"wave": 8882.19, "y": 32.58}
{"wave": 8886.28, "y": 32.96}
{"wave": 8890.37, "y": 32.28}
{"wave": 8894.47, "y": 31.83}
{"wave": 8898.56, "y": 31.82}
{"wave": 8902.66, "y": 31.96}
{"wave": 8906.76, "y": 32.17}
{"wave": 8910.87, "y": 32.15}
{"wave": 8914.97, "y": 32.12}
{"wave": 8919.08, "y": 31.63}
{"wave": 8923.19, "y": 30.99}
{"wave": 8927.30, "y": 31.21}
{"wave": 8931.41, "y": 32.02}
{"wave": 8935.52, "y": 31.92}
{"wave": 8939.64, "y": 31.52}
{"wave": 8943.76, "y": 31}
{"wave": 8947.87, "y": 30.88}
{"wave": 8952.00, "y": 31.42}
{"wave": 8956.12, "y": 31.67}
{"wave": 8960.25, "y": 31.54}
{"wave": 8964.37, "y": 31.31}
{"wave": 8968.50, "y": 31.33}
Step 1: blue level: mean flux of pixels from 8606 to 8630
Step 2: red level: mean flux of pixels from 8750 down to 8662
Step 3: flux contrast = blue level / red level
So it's 1.05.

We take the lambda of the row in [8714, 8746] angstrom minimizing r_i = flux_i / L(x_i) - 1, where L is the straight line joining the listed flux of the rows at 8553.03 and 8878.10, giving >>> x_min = 8736.15 angstrom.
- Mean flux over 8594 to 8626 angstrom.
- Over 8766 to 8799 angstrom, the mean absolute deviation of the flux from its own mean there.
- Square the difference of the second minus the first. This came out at 1079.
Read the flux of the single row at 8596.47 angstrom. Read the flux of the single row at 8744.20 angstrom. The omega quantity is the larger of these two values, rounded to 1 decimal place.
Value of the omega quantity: 33.0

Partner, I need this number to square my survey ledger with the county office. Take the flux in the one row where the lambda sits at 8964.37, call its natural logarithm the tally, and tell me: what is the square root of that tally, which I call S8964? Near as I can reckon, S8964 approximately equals 1.856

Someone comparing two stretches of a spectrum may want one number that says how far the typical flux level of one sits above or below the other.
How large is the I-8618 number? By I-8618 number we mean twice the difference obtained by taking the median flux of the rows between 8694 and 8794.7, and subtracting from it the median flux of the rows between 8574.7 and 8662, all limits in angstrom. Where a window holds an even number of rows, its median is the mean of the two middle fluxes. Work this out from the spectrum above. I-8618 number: -2.4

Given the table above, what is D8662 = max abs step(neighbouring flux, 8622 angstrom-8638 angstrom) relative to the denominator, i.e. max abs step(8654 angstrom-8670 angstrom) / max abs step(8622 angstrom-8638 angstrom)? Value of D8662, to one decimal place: 7.4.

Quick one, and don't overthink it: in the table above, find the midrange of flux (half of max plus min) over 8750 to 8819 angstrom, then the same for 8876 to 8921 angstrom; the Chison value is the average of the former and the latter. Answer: 31.9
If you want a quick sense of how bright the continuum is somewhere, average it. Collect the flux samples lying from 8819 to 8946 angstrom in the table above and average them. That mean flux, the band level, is 31.9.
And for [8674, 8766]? 32.0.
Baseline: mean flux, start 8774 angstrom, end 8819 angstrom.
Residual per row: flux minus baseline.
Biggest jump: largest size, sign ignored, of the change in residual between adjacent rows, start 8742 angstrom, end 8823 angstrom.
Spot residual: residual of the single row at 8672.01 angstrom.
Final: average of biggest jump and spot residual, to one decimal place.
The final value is 1.0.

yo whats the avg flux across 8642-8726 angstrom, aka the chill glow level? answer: 31.5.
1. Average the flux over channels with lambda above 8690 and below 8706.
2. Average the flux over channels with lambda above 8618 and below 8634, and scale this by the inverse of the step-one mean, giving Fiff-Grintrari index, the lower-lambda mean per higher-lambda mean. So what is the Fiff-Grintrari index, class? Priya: 1.04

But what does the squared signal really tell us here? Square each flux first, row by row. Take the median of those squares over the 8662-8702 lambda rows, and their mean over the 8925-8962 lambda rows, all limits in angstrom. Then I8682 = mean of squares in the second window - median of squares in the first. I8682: -21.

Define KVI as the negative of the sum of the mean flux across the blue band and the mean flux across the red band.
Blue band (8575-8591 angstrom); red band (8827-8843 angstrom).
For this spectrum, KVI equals -65.9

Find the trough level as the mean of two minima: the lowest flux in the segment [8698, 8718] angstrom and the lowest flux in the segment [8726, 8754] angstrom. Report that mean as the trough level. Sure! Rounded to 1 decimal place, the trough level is 31.3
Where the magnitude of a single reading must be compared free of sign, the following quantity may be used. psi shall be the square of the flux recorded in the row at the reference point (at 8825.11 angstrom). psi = 1018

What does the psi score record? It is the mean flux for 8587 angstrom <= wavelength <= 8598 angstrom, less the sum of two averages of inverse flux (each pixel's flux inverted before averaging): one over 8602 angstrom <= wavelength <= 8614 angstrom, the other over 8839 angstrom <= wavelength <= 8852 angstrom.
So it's 33.1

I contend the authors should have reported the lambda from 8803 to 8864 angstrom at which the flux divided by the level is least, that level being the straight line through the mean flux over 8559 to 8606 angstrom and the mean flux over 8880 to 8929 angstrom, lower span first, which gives 8808.86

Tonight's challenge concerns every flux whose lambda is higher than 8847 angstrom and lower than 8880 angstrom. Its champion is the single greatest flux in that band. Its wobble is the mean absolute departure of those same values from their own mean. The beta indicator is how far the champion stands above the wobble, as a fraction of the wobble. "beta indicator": 40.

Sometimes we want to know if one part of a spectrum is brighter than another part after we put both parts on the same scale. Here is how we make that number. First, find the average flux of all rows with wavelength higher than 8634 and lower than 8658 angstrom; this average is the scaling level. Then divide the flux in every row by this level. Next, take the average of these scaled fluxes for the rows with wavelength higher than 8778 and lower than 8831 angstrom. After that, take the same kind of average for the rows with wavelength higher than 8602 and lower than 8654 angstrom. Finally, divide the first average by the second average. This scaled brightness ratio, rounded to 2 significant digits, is 0.96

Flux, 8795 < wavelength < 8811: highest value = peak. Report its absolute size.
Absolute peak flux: 32.1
